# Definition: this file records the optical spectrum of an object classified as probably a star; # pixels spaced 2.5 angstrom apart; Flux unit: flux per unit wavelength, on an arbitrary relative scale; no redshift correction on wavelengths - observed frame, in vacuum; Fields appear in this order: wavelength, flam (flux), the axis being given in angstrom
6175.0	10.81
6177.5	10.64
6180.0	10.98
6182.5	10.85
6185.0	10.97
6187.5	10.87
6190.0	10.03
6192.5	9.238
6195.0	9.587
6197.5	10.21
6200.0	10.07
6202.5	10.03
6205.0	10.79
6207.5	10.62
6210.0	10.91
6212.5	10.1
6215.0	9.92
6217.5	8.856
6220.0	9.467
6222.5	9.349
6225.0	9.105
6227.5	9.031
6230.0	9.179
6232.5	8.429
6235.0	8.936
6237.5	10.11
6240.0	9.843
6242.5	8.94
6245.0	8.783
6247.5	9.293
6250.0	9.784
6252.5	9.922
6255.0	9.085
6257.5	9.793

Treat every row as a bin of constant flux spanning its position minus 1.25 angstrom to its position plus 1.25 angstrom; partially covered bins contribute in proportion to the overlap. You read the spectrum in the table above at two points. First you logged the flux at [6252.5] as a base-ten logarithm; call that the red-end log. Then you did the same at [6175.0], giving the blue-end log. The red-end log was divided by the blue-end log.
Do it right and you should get 0.96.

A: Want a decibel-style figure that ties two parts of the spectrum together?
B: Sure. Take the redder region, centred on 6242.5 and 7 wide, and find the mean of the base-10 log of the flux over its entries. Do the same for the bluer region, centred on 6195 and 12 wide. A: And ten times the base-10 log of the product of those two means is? -0.20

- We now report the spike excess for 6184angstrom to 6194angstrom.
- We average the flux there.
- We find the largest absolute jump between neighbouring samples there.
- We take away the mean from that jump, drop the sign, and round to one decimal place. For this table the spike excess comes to 9.4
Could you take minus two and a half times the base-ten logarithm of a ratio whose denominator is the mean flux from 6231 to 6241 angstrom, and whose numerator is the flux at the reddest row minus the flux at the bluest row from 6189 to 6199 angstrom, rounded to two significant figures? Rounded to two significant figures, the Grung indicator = 4.3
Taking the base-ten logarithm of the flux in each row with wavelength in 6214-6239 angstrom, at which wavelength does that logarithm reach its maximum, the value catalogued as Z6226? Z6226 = 6237.5 angstrom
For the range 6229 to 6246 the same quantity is 6237.5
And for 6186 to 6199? 6187.5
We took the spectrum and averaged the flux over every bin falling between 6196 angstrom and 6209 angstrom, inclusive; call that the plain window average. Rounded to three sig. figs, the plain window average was 10.3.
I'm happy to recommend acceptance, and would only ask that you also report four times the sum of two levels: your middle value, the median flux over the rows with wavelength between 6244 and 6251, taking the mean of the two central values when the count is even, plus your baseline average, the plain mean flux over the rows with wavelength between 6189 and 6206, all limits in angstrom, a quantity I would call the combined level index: 77.1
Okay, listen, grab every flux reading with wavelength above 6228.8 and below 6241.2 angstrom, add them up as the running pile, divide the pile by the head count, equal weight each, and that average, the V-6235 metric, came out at 9.3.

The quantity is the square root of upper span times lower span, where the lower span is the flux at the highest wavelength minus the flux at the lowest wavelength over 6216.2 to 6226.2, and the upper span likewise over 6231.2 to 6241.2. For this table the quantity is 0.6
